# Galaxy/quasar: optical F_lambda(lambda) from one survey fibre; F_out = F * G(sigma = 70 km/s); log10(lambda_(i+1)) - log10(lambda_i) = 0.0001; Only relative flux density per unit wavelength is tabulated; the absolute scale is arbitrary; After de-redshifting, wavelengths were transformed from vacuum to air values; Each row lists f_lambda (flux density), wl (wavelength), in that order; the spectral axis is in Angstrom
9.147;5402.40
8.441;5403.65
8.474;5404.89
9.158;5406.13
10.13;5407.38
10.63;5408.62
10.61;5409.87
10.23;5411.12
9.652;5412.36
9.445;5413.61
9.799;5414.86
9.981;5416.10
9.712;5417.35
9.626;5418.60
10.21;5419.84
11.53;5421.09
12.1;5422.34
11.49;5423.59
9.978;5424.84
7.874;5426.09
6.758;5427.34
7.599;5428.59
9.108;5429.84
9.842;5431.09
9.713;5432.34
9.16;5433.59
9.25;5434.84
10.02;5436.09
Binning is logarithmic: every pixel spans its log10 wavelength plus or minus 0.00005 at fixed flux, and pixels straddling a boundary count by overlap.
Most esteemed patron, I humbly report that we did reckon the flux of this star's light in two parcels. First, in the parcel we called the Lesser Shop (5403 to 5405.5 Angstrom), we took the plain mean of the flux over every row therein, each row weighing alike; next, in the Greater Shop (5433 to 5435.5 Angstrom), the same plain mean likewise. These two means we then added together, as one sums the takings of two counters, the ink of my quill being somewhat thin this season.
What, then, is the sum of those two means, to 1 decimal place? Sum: 17.7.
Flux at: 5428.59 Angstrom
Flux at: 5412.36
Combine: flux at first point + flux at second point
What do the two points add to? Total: 17.3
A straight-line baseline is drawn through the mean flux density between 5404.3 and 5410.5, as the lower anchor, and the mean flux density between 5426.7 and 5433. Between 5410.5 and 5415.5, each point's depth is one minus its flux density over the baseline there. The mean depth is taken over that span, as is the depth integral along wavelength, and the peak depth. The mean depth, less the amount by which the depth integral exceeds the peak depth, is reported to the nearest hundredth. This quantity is 0.12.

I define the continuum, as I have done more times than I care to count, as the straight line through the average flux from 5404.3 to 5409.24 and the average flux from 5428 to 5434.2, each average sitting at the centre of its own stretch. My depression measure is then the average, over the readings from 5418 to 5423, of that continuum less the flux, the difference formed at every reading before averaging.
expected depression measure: -1.6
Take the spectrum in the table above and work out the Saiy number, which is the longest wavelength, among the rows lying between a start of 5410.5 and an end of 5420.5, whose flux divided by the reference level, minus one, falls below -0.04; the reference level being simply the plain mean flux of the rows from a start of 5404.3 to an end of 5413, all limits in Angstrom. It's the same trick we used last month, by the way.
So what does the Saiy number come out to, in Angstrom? 5413.61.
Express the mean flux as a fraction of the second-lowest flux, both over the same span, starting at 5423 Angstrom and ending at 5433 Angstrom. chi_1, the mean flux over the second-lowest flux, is 1.19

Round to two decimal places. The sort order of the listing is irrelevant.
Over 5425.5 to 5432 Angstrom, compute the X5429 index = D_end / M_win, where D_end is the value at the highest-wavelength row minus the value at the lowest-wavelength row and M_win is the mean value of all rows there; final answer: 0.24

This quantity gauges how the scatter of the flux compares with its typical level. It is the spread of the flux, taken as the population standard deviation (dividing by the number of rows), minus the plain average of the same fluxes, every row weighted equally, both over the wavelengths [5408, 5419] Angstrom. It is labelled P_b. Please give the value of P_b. -9.6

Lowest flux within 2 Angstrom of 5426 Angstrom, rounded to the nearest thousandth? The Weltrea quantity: 6.758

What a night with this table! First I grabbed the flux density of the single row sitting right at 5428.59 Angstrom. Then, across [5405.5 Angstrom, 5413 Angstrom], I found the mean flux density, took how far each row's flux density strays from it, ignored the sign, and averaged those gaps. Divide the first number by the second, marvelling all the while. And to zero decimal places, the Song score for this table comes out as 17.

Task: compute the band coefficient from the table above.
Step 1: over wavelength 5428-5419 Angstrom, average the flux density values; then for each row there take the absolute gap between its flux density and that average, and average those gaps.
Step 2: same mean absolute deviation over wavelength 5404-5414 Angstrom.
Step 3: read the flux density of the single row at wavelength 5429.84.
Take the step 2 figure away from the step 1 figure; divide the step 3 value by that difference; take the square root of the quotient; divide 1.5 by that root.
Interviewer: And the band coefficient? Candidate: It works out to 0.48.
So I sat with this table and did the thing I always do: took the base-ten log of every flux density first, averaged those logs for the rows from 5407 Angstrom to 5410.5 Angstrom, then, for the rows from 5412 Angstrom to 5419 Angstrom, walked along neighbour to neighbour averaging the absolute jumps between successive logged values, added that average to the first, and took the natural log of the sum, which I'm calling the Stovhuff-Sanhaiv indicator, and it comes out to 0.029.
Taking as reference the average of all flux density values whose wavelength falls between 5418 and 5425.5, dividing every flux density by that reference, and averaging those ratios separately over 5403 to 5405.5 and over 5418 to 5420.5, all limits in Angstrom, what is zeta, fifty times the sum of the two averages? 85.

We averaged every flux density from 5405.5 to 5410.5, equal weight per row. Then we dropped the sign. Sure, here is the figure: 10.1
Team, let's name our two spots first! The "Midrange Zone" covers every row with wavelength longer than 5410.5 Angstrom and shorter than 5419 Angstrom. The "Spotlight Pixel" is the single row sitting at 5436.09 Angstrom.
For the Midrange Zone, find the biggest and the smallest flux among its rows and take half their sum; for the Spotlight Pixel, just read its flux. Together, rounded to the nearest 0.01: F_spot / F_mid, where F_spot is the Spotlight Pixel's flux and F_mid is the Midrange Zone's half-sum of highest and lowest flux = 1.02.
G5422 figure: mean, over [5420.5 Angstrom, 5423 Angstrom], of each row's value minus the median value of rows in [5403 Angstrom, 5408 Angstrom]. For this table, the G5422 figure 3.0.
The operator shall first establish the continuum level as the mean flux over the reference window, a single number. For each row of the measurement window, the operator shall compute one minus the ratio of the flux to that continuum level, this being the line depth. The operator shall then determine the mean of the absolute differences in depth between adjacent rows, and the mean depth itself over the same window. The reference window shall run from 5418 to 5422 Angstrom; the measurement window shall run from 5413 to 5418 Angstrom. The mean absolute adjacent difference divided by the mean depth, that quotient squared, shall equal 0.1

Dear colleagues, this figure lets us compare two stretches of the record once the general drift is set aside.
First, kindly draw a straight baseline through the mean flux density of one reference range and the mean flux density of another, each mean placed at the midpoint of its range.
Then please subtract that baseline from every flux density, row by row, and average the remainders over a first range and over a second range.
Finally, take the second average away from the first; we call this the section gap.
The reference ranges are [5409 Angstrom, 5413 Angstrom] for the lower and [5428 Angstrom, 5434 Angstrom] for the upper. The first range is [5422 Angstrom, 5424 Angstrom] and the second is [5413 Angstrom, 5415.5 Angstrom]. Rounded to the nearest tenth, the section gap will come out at 2.6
